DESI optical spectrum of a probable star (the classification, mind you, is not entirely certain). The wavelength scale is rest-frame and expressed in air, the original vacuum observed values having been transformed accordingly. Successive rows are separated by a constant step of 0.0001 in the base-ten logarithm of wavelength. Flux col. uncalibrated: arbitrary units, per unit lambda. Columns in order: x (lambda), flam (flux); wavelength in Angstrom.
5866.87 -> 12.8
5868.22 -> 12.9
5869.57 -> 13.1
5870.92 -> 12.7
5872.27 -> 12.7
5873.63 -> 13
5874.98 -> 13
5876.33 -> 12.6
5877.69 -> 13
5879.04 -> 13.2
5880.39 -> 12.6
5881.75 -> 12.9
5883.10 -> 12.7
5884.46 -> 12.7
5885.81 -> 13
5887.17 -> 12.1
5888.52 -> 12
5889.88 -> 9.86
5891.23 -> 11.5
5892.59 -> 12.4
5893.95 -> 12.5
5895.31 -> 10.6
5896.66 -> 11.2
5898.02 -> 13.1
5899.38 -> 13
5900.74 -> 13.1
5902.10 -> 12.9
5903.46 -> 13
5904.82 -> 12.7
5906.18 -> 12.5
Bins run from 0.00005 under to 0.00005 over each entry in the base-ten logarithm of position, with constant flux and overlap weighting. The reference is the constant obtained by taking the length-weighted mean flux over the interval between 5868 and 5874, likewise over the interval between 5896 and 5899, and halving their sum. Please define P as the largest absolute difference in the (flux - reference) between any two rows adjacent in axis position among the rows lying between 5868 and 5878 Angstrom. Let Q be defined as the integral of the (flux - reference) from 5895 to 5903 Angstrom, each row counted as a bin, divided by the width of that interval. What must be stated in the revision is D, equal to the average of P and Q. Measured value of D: 0.1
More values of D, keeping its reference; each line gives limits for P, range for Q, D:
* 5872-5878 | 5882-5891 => 0.0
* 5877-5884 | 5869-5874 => 0.5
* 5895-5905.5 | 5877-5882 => 1.1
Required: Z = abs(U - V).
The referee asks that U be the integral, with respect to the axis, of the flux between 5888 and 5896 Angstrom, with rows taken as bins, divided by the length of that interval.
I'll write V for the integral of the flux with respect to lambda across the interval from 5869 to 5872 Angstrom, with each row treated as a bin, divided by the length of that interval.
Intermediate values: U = 11.47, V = 12.9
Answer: 1.4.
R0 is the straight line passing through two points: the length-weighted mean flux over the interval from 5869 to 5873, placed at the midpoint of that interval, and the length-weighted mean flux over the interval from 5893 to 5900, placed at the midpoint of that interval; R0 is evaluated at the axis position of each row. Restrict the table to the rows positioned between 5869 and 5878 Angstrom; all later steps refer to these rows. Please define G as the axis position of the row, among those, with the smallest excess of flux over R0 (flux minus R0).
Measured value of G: 5870.92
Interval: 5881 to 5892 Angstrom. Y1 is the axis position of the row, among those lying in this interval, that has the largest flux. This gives 5885.81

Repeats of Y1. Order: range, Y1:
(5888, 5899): 5898.02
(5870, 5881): 5879.04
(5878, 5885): 5879.04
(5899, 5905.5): 5900.74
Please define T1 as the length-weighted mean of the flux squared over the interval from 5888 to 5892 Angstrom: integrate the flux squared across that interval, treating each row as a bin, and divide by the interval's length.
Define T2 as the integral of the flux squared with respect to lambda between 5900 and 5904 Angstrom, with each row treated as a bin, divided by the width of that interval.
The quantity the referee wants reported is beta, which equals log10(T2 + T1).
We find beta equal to 2.47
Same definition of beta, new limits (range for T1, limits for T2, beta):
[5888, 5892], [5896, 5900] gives 2.45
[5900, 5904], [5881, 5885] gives 2.52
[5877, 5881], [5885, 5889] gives 2.51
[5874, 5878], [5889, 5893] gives 2.47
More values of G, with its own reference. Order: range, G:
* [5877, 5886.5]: 5880.39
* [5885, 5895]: 5889.88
